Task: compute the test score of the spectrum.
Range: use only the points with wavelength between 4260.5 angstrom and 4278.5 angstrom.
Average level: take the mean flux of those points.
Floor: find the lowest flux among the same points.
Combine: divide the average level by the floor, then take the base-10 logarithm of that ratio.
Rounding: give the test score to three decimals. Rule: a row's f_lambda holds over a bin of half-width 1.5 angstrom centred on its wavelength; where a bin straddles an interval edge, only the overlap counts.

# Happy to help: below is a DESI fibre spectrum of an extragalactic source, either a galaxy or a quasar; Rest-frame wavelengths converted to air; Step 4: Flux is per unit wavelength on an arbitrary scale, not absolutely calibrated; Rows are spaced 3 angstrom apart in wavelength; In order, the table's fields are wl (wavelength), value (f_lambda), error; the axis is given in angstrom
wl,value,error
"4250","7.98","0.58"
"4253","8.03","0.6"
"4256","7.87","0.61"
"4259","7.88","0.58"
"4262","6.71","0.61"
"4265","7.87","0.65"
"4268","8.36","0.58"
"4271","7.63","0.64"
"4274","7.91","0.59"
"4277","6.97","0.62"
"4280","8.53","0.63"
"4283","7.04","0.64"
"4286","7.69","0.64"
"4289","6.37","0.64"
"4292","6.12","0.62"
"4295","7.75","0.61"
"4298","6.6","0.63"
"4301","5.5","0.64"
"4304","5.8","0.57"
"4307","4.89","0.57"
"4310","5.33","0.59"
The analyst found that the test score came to 0.053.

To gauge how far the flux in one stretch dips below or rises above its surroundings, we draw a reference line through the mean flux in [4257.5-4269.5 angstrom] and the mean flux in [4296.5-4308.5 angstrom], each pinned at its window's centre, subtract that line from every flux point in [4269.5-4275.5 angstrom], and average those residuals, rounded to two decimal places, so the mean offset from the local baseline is 0.53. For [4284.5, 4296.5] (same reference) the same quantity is 0.67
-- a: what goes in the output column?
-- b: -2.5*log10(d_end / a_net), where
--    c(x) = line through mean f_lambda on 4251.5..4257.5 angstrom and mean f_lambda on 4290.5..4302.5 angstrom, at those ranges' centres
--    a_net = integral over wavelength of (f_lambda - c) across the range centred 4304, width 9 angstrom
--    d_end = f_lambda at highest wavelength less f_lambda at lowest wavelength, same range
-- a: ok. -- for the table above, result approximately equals 3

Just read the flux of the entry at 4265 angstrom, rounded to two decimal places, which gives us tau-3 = 7.87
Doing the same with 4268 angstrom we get 8.36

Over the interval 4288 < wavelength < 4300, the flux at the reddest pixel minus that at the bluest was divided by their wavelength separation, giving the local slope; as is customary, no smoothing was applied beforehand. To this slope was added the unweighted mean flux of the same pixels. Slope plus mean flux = 6.7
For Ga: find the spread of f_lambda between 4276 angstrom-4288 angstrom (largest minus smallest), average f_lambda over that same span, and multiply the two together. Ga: 11.8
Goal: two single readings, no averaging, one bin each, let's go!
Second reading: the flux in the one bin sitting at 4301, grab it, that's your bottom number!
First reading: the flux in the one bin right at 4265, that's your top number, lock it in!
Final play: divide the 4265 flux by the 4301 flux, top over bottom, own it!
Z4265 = 1.43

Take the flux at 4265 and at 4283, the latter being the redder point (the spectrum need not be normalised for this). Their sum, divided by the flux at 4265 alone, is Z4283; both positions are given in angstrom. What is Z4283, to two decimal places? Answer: 1.89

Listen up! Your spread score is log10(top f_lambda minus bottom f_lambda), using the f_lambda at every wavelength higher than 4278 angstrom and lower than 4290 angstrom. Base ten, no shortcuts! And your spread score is 0.334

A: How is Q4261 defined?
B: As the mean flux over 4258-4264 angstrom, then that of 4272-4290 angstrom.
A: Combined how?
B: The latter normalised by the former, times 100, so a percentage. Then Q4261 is 102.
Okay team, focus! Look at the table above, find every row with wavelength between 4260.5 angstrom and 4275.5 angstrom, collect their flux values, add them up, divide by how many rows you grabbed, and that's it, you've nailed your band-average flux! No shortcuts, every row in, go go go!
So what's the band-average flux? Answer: 7.7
